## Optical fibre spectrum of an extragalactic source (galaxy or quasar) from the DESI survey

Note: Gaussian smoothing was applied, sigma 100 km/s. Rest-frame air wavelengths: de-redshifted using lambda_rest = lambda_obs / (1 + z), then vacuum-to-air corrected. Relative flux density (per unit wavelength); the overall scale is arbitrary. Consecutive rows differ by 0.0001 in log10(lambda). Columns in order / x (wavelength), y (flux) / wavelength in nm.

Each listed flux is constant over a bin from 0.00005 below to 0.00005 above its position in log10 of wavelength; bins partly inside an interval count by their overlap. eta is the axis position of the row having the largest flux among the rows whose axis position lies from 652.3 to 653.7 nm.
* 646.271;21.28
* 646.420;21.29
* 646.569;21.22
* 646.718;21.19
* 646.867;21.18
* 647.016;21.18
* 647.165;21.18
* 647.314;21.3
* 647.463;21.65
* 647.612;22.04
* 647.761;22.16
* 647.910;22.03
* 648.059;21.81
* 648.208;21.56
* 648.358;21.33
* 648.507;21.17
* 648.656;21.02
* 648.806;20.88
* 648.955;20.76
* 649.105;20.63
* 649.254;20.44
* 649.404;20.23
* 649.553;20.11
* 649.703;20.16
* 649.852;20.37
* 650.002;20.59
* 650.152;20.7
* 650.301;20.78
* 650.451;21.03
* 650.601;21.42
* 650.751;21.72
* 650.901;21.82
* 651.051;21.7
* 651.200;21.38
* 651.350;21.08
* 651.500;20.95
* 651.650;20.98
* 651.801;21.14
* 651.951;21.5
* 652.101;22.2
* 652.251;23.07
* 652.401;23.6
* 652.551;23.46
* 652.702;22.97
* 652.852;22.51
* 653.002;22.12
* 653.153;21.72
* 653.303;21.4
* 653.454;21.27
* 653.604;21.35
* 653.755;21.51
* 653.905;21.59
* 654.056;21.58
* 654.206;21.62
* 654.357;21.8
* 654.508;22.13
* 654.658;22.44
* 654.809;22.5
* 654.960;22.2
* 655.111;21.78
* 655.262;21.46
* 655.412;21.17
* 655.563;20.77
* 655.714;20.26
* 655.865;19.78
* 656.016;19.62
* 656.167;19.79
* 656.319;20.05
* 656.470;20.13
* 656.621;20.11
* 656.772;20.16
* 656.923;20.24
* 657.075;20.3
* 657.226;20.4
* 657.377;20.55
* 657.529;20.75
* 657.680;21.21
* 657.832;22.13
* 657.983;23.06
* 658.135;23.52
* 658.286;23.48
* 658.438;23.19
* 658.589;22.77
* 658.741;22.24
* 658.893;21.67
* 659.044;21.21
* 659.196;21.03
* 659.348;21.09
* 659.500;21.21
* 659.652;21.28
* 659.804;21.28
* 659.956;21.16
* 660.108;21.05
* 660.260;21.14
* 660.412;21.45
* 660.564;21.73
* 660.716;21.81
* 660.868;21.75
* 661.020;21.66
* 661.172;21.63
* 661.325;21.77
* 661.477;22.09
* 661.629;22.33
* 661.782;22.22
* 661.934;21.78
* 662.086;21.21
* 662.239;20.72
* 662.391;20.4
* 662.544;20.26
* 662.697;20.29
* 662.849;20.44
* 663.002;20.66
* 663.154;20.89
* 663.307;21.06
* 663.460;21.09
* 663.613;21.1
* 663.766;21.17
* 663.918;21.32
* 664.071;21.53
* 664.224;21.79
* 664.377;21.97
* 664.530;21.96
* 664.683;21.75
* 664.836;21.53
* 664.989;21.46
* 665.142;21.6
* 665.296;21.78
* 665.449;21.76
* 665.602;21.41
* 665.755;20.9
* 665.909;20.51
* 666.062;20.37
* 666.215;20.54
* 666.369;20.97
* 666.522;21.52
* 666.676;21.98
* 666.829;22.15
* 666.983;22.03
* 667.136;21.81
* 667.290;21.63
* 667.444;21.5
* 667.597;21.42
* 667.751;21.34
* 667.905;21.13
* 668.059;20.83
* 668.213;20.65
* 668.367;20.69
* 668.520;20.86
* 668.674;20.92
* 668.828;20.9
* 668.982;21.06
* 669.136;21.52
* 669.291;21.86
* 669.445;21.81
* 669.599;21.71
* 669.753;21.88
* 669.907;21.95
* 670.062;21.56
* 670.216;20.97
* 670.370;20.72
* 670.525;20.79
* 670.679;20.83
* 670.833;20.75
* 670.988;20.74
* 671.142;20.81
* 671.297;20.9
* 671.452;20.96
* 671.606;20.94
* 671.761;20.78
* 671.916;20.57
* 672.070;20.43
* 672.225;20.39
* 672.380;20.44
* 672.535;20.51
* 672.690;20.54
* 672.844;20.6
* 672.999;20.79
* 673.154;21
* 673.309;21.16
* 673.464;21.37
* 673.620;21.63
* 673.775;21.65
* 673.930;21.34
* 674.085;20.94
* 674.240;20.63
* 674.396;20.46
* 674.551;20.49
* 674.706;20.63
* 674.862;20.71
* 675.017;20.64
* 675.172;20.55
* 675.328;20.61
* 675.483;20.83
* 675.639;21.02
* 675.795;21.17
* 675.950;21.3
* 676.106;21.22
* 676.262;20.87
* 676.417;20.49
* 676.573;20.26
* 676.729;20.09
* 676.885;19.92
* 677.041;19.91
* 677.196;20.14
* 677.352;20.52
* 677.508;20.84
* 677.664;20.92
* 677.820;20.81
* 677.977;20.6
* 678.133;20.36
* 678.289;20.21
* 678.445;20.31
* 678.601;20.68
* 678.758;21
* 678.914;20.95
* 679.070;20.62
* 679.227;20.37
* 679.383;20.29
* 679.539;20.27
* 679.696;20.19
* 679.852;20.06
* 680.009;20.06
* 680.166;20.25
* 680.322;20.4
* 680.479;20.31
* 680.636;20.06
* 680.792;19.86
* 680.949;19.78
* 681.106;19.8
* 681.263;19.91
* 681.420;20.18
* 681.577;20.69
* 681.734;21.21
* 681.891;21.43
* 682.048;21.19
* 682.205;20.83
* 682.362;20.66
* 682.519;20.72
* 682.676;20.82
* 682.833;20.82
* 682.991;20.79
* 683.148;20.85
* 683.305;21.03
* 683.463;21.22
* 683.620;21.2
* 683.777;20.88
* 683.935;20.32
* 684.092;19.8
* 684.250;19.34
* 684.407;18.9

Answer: 652.401 nm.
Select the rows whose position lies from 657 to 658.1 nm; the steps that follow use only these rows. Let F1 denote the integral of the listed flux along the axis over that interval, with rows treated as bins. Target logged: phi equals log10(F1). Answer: 1.37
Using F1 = 23.4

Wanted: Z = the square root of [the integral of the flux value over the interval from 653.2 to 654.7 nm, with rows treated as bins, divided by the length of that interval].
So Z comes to 4.65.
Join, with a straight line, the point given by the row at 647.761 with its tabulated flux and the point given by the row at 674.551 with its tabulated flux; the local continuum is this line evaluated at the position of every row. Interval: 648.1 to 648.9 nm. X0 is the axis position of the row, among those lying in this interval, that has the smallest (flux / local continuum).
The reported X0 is 648.806 nm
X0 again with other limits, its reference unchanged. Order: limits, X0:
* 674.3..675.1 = 674.396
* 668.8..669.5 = 668.828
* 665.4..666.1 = 666.062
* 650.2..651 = 650.301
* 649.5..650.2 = 649.553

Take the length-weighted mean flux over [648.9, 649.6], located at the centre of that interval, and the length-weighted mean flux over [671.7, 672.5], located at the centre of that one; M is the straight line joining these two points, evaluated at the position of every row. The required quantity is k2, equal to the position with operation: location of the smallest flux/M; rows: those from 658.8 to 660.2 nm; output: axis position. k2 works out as 659.196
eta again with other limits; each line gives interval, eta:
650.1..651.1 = 650.901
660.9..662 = 661.629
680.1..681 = 680.322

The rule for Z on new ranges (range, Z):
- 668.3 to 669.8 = 4.62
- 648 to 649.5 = 4.58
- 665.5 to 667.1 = 4.61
